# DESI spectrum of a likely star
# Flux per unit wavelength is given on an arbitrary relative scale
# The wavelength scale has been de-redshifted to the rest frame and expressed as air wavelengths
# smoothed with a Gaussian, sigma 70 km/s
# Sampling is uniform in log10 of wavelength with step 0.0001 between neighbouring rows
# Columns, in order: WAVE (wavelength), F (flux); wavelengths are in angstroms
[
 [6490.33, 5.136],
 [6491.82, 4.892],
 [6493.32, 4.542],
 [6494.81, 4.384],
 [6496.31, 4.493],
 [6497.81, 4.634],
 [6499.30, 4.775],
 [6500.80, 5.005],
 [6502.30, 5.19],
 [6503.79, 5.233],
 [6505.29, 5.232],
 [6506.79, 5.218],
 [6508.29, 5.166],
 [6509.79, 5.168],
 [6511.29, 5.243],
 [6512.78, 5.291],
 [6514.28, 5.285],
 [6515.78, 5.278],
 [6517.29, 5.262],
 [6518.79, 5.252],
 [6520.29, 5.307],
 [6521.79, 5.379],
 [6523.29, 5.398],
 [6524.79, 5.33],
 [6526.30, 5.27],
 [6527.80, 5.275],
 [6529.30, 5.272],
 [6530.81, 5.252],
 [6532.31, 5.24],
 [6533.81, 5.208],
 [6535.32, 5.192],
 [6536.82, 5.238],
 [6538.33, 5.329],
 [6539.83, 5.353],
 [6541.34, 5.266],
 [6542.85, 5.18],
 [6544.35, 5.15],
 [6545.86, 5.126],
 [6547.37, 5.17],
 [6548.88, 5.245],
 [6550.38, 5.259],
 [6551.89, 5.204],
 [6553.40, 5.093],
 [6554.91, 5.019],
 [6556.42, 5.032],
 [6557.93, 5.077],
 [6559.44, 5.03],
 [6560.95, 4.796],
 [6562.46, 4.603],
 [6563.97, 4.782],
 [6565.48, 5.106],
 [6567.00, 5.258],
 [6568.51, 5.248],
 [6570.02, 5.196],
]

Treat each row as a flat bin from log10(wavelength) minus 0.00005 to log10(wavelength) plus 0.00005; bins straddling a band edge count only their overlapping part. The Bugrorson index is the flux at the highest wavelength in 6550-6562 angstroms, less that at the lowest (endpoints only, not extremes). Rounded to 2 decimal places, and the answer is -0.46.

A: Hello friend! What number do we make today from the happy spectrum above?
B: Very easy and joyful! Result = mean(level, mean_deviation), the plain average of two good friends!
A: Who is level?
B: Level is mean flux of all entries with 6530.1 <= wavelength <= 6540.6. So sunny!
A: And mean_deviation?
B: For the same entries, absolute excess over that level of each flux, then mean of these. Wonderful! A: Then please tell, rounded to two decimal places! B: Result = 2.65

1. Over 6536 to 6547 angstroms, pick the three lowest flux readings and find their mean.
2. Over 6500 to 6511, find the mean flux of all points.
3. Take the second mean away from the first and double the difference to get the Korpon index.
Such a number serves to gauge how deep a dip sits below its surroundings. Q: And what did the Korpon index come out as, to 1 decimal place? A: 0.0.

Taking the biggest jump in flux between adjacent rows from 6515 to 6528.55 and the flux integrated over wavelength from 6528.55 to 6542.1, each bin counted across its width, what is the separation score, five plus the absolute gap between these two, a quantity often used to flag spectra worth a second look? 76.2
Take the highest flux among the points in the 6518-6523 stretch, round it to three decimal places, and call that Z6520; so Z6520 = 5.379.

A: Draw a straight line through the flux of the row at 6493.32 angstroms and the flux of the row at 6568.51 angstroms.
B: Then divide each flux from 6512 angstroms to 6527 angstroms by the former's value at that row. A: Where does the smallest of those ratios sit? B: 6526.30 angstroms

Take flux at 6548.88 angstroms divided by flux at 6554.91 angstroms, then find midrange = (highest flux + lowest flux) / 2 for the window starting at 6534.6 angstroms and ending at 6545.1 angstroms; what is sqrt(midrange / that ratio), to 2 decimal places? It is 2.24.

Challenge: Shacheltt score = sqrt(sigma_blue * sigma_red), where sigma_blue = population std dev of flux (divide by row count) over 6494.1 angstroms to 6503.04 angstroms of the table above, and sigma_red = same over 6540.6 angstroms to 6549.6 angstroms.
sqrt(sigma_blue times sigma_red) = 0.118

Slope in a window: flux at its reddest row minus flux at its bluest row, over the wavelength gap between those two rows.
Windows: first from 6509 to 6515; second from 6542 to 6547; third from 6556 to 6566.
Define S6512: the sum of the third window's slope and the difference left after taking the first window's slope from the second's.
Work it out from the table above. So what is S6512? -0.036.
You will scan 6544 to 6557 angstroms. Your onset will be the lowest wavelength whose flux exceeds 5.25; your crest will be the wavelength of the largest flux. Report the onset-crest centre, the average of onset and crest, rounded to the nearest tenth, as 6550.4 angstroms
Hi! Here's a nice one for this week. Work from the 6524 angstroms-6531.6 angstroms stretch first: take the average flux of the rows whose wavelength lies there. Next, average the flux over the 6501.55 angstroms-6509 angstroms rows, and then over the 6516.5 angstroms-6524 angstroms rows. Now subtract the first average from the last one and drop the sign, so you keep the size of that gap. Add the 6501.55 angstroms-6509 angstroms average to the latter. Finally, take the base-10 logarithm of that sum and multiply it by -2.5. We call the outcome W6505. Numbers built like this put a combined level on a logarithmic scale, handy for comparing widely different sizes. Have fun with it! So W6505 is -1.80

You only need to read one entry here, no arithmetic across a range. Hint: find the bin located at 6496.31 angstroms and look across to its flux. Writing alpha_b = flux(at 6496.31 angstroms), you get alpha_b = 4.493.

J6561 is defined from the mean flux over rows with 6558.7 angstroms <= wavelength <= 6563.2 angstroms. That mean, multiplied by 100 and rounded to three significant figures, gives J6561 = 481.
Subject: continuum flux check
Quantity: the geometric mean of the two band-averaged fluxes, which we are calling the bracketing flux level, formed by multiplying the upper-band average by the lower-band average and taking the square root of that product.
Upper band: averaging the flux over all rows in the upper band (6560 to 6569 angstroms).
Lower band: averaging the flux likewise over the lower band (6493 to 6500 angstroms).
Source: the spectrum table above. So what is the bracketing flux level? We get 4.76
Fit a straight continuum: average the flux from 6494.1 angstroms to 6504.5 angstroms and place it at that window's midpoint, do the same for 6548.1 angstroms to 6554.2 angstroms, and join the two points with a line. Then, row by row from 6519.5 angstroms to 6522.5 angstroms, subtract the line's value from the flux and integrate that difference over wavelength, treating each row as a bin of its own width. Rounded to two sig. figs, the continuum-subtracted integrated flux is 1.1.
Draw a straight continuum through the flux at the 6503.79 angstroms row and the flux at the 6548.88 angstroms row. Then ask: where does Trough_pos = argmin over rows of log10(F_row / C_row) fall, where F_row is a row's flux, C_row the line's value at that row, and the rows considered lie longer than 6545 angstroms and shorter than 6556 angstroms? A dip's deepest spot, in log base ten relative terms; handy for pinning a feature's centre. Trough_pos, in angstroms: 6554.91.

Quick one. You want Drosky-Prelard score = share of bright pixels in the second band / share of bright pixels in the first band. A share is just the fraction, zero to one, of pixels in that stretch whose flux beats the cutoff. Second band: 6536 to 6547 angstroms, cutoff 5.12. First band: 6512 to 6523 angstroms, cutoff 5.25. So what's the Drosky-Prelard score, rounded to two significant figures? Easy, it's 1.0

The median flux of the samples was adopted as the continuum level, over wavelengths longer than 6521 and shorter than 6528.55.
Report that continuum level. 5.33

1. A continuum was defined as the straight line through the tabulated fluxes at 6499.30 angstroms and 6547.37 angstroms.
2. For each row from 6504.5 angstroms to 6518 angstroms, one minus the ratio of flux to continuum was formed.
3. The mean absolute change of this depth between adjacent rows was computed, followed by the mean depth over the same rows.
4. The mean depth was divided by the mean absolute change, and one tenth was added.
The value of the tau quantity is -10.7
